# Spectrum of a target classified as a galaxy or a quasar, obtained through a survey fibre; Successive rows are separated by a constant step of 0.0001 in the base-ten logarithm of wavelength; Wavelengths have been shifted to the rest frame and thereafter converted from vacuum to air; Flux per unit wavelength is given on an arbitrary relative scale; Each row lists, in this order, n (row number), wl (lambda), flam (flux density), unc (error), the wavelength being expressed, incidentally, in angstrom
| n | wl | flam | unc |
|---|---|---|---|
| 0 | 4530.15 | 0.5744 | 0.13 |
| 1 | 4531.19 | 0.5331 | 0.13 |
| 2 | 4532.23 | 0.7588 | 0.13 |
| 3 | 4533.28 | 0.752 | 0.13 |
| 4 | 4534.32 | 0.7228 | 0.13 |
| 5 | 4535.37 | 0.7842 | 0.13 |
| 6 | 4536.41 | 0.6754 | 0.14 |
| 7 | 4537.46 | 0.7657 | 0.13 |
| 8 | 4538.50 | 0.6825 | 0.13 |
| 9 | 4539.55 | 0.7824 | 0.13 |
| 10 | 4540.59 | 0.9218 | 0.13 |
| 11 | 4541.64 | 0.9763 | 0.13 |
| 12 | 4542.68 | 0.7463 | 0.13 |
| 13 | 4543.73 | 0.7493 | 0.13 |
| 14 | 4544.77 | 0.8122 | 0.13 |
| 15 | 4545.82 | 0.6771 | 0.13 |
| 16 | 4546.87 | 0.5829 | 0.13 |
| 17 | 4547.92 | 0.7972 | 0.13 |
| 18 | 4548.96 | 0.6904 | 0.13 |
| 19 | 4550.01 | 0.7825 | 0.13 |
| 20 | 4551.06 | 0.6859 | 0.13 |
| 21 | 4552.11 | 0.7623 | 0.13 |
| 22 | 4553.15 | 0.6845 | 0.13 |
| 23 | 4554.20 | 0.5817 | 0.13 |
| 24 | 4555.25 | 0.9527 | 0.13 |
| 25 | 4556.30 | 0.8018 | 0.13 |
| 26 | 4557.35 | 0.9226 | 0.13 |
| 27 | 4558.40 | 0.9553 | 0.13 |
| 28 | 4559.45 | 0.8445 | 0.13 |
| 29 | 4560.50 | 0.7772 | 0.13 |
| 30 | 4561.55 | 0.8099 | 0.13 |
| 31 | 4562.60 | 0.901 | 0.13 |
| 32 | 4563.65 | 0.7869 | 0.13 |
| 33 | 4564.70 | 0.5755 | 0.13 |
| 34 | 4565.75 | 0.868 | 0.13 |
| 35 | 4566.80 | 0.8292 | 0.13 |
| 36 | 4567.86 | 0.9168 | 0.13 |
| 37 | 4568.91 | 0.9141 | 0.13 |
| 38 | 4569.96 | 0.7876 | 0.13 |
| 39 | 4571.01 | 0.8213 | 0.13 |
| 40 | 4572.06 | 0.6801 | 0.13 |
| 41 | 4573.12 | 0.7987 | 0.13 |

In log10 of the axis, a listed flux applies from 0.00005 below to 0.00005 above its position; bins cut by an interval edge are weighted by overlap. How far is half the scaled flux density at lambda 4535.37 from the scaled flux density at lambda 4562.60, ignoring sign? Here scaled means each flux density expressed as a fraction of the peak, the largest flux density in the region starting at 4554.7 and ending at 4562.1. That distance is 0.53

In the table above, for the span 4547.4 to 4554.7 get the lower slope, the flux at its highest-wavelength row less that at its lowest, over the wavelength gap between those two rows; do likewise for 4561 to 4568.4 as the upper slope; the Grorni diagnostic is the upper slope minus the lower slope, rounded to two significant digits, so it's 0.051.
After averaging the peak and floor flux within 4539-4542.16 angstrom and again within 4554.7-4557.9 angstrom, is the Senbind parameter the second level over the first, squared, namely 0.995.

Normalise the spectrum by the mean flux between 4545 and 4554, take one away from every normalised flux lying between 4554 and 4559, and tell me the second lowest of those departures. 0.13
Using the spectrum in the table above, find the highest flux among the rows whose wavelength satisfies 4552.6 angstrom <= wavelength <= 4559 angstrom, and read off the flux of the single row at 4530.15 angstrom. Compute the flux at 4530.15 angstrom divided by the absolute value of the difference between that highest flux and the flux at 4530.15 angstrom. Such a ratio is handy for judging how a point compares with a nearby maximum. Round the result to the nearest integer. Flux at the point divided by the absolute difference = 2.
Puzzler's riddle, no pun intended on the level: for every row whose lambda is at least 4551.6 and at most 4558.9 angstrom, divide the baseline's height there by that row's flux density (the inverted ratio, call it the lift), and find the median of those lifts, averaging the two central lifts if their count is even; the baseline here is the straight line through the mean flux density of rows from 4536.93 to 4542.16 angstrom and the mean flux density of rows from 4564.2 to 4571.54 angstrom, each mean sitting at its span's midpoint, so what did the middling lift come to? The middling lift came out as 1.02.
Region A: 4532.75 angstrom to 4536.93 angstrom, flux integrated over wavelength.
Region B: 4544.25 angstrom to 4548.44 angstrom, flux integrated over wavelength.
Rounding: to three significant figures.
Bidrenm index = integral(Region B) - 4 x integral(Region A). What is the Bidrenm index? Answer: -9.25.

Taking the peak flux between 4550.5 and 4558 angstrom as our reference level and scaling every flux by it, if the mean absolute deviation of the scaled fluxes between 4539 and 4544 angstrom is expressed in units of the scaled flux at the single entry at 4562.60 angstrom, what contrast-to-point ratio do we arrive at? 0.101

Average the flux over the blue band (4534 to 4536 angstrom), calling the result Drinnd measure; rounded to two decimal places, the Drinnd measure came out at 0.75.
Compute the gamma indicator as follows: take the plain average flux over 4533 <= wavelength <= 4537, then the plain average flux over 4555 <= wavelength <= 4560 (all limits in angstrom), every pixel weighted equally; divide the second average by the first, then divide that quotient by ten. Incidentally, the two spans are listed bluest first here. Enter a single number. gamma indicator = 0.122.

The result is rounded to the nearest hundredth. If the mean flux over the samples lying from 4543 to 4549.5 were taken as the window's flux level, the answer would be 0.72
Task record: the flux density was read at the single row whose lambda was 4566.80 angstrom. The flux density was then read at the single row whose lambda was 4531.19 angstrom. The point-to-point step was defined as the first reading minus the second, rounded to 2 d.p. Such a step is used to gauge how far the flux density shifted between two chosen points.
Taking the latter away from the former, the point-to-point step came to 0.30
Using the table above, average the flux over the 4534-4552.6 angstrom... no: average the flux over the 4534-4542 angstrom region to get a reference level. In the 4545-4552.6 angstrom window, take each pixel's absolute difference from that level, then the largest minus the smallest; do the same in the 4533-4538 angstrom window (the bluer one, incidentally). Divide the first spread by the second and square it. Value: 3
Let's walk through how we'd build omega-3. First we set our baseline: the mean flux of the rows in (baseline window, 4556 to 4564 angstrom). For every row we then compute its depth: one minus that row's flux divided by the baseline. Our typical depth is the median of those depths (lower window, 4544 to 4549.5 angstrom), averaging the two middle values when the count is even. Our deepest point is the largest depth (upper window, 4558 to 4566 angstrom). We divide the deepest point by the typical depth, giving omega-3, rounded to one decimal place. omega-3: 1.7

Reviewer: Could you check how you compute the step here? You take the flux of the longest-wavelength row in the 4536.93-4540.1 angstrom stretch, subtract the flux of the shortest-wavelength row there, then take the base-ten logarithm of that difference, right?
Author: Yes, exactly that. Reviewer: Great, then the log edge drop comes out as -1.78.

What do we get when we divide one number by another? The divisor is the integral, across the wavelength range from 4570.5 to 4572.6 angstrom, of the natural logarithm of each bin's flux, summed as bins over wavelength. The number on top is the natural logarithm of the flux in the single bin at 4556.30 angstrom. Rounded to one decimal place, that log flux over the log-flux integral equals 0.4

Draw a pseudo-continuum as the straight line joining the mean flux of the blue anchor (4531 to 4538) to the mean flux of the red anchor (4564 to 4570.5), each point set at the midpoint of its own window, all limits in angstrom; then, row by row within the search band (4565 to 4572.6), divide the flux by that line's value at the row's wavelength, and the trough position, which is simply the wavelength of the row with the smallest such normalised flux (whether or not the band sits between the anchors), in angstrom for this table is 4572.06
